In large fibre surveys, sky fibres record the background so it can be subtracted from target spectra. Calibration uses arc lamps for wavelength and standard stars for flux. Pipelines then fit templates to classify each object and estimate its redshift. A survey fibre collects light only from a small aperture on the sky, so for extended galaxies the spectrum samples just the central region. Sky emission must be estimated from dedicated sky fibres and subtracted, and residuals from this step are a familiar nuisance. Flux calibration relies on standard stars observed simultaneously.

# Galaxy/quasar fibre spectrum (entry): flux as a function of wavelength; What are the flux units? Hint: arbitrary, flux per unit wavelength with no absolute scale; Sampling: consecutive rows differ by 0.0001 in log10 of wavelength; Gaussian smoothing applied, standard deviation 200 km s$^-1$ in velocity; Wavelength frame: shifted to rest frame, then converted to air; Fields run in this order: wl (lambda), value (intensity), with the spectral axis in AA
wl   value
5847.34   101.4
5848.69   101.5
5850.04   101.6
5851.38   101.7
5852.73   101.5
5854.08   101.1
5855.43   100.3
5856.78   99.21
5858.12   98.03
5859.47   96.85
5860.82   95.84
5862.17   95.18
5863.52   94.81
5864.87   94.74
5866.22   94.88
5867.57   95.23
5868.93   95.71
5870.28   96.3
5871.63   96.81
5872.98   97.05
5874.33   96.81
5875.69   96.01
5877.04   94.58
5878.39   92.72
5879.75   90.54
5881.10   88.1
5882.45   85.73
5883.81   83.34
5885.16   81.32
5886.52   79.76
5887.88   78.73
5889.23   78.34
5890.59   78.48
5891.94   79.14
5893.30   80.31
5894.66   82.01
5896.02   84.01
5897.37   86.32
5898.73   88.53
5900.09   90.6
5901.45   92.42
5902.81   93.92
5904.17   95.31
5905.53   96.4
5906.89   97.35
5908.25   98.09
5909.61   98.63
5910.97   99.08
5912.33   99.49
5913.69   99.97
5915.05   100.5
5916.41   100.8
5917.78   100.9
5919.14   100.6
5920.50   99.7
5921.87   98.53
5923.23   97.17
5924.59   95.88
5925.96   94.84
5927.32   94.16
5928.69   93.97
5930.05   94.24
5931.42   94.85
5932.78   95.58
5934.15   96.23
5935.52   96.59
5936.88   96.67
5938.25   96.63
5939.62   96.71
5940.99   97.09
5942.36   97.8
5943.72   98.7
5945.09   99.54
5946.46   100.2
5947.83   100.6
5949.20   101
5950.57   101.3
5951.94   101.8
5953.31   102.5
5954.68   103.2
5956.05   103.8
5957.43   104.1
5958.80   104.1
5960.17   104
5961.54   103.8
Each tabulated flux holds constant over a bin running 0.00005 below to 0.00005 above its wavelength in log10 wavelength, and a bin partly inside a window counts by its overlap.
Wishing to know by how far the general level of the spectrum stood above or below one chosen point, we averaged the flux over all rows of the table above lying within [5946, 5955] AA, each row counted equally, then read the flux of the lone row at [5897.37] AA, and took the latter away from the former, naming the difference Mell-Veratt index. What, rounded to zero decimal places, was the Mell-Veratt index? 15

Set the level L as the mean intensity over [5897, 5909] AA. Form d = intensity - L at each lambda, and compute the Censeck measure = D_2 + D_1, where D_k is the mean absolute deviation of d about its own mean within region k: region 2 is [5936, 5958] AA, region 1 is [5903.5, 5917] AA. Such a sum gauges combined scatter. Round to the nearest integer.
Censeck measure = 4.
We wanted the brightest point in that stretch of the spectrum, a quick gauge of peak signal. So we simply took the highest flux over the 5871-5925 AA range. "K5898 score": 100.9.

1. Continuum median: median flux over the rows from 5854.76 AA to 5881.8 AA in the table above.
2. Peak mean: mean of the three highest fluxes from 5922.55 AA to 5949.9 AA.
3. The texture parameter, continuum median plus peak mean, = 196.4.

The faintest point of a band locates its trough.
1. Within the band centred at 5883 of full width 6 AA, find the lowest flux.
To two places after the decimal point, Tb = 81.32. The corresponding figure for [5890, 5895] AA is 78.48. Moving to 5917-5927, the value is 94.84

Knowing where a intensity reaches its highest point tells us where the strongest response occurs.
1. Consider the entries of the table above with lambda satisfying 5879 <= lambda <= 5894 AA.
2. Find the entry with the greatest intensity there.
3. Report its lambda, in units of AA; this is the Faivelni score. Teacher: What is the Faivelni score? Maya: 5879.75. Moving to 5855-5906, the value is 5855.43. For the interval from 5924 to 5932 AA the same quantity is 5924.59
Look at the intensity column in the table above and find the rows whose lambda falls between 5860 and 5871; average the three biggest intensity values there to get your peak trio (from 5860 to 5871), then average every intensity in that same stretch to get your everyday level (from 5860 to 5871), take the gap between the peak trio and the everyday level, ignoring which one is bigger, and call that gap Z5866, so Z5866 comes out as 0.6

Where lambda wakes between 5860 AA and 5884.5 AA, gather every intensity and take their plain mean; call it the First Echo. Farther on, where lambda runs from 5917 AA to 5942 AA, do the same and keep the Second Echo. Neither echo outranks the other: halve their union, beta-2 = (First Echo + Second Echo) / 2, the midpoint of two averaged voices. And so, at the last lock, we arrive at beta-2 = 95.1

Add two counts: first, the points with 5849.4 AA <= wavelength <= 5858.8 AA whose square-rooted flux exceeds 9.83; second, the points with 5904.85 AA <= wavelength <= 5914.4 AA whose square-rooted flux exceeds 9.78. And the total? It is 14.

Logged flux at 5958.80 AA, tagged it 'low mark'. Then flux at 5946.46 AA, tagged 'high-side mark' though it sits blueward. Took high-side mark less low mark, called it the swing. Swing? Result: -4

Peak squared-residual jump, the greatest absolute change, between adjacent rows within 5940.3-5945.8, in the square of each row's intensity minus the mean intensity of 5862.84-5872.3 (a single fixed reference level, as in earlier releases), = 6.1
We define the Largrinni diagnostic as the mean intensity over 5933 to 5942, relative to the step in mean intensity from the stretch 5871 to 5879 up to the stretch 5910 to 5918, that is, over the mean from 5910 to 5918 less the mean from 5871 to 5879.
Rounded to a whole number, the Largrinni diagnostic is 22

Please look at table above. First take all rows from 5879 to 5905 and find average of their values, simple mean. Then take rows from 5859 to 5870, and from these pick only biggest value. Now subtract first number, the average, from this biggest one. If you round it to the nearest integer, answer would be 12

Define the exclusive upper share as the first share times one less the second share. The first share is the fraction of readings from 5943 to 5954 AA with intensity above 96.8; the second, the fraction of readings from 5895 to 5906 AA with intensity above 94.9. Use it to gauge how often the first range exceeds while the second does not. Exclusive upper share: 0.75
